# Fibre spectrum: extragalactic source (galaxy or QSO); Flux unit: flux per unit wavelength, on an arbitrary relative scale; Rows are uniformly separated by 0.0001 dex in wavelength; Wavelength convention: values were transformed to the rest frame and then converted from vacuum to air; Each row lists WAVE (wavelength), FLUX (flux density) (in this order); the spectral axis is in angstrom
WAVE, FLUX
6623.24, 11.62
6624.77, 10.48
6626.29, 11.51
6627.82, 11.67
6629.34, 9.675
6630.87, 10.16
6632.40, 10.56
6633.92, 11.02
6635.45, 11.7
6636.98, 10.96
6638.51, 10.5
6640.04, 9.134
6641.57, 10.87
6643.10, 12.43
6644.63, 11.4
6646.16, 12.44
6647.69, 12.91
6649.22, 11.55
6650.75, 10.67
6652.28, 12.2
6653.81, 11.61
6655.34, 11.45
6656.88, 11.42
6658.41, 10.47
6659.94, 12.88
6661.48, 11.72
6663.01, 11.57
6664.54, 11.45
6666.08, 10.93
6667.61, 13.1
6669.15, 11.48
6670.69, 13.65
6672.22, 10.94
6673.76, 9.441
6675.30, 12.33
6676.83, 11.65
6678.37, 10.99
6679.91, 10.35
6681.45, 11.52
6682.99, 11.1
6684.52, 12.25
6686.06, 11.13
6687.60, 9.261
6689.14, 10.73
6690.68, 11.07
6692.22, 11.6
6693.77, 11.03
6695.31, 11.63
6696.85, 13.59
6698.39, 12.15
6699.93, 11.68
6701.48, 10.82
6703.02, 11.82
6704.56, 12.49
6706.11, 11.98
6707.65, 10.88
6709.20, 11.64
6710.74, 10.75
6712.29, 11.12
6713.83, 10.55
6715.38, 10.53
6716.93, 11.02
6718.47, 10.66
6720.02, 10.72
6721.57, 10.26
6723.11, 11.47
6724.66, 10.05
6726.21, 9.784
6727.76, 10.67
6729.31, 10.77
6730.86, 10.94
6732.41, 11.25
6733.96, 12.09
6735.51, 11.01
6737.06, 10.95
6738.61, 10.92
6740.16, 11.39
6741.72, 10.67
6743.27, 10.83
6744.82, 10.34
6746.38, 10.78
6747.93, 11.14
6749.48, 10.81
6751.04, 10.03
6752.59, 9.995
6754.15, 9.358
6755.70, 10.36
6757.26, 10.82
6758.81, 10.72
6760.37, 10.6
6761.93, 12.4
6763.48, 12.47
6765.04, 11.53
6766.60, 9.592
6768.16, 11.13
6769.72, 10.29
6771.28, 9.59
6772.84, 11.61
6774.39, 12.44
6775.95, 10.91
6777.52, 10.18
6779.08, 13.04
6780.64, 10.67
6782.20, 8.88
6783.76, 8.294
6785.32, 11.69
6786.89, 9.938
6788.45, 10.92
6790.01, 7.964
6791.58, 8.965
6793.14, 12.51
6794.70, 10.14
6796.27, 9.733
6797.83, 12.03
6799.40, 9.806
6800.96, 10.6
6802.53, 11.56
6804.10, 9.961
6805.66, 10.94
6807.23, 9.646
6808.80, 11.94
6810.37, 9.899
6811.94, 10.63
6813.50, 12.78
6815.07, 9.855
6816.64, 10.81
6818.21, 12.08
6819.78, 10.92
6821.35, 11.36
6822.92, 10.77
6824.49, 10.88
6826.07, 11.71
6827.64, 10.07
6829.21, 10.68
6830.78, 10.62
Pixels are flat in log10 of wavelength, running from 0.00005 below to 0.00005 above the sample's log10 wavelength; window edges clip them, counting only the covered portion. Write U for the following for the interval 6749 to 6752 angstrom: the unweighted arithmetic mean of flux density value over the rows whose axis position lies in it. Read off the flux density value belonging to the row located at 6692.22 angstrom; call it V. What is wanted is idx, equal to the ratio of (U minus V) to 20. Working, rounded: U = 10.4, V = 11.6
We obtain -0.06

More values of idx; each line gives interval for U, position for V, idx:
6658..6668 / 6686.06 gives 0.03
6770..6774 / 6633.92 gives -0.02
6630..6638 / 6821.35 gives -0.02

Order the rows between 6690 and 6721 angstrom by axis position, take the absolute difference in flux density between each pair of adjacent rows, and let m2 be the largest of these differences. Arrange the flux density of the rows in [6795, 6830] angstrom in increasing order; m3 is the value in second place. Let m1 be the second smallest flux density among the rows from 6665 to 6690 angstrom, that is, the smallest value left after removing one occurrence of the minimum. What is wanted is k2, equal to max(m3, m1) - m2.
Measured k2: 7.8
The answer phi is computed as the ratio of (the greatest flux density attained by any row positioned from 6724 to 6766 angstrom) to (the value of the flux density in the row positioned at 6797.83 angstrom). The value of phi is 1.04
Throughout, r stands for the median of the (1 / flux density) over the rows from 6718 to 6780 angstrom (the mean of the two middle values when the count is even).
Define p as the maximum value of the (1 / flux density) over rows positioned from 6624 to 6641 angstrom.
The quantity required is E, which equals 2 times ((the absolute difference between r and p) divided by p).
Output 0.31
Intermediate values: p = 0.109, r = 0.093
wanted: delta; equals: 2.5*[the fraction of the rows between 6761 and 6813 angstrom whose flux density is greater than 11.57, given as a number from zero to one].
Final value 0.68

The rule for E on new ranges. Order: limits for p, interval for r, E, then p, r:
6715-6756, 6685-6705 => 0.39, 0.107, 0.086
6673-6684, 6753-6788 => 0.23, 0.106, 0.094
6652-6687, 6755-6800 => 0.23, 0.106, 0.094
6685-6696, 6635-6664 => 0.40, 0.108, 0.087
